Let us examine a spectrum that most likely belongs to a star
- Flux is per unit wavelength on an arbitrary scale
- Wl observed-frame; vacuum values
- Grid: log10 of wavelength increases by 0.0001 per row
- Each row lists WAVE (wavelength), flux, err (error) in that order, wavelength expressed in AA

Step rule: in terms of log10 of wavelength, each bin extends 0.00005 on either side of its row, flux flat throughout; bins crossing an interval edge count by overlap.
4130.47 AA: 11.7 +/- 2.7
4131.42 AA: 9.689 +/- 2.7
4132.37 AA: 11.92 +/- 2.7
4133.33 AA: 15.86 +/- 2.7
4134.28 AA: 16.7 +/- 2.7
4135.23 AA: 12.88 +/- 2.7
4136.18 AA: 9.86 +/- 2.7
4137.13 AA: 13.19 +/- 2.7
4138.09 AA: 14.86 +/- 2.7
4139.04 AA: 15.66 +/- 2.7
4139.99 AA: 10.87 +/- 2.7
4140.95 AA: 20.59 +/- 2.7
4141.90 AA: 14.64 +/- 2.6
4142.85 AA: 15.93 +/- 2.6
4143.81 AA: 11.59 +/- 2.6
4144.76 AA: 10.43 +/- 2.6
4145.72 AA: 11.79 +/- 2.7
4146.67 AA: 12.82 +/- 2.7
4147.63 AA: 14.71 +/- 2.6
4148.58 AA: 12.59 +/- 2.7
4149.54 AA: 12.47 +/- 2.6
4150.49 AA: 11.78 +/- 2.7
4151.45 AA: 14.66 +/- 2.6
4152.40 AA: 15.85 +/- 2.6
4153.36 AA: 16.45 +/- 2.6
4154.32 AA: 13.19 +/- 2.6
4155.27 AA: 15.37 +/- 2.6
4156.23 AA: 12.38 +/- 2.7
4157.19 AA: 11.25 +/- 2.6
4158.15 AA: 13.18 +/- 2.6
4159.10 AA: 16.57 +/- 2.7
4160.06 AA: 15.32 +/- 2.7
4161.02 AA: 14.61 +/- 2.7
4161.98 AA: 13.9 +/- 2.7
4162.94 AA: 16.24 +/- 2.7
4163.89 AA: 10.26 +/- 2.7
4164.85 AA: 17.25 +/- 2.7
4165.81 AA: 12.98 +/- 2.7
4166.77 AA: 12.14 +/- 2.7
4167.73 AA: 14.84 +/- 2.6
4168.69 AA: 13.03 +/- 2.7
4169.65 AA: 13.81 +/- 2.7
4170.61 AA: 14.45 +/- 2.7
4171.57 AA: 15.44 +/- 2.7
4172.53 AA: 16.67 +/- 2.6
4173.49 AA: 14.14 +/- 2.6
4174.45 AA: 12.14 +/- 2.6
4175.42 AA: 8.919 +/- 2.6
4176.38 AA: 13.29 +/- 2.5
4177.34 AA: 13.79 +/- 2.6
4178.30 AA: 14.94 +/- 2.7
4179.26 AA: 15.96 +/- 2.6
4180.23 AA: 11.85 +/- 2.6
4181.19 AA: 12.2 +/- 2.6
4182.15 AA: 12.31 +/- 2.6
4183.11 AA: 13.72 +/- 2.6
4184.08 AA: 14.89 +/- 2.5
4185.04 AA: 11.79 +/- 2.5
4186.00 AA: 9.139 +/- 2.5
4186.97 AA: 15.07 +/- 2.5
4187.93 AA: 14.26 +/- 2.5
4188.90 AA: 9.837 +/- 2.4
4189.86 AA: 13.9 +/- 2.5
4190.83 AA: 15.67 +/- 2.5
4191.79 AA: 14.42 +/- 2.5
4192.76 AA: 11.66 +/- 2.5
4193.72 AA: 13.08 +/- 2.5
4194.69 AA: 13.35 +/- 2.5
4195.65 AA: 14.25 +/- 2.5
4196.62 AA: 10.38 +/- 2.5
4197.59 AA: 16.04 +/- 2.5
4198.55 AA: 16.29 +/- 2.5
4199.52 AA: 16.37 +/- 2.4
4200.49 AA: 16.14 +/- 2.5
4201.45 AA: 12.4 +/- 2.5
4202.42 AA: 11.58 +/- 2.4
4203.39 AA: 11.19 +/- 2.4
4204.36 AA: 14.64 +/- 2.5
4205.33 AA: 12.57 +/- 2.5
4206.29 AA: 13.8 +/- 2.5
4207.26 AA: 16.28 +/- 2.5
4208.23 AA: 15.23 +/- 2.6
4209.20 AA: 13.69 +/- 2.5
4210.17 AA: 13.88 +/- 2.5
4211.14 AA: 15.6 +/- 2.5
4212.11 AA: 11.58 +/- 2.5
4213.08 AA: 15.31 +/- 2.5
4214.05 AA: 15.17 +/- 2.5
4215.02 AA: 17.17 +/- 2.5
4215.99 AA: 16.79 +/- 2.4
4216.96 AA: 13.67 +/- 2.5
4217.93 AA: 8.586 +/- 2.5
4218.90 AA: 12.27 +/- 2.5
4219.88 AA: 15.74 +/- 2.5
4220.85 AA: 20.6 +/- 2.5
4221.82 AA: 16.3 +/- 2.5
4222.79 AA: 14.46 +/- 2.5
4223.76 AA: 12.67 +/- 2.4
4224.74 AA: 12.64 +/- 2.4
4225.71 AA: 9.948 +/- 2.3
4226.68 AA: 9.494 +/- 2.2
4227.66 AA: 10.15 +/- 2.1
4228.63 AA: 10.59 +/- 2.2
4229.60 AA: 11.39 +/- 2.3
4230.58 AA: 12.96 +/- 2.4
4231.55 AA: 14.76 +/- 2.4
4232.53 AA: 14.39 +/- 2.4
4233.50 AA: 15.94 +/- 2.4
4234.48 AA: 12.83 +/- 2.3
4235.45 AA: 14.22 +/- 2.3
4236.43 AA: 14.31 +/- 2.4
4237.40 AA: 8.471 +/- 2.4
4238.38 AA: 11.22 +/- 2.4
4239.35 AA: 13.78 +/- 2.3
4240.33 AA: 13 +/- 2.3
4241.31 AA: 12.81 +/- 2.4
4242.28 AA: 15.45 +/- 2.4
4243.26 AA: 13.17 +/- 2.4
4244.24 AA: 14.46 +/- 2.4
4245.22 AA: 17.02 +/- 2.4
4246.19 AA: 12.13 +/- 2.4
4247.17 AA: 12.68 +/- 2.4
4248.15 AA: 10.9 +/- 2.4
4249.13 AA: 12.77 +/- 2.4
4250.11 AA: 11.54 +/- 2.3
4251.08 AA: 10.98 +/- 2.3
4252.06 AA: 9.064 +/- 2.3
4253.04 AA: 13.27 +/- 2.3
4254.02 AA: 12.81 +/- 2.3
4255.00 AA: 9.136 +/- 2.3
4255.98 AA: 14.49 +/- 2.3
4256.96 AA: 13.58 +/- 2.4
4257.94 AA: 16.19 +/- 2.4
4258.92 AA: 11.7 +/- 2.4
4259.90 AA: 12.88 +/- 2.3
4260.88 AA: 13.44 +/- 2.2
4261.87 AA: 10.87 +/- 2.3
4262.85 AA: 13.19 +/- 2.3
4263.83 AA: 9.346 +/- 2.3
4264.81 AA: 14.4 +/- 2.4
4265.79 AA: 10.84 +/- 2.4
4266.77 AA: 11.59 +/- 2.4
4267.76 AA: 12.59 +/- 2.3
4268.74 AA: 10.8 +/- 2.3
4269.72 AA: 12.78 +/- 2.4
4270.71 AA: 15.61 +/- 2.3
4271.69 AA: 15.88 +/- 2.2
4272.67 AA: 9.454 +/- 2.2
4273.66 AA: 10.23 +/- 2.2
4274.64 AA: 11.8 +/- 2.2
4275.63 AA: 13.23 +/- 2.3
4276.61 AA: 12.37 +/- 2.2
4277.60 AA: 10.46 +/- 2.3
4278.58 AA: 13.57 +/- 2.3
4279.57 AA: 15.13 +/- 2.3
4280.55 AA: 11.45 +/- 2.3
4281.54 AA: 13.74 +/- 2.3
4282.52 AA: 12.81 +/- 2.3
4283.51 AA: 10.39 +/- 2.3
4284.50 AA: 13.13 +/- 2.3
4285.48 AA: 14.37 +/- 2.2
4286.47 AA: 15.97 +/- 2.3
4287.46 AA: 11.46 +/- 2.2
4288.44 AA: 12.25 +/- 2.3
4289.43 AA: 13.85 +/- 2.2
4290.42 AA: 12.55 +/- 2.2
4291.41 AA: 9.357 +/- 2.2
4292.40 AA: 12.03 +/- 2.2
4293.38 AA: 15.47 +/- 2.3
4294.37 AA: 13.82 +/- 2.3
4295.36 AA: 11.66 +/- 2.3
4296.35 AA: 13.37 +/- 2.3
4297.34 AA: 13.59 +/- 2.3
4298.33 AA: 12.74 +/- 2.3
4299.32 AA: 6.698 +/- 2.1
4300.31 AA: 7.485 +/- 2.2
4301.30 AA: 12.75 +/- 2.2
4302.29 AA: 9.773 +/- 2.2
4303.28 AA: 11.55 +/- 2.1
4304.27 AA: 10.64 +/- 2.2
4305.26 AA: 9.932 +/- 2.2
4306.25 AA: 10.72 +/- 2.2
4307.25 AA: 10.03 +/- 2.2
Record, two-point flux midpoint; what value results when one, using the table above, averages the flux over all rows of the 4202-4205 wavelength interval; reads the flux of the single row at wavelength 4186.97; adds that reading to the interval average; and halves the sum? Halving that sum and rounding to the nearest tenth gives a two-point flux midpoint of 13.8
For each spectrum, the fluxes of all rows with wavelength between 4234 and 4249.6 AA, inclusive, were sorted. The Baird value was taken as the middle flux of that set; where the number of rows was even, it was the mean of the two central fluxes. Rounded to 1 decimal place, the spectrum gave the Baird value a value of 12.9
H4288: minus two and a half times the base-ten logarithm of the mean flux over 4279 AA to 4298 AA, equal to -2.78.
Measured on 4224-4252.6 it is -2.74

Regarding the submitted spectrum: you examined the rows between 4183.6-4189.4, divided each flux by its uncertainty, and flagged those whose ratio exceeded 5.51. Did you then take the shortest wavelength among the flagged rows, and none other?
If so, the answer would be 4184.08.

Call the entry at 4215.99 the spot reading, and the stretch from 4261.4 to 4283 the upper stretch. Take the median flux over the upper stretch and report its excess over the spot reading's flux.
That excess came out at -4.3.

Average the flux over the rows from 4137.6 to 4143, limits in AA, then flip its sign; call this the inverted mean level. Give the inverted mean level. -15.4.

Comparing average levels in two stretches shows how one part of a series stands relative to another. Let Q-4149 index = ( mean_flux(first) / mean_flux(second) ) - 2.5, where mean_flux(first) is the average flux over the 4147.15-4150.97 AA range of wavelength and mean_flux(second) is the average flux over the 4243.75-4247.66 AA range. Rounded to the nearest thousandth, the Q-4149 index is -1.584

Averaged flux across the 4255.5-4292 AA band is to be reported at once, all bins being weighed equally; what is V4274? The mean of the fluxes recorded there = 12.6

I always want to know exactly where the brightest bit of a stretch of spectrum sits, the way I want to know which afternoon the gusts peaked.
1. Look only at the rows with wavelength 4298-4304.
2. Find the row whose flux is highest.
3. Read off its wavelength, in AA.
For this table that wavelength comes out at 4301.30 AA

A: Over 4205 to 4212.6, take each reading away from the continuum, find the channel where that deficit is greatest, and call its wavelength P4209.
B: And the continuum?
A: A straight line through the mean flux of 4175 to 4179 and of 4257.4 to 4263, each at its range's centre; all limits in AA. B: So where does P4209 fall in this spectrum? 4212.11 AA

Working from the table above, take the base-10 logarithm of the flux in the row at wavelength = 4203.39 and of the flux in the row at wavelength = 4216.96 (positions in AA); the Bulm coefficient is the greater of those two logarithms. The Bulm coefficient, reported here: 1.14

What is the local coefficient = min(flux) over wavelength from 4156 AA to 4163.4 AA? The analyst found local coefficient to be 11.25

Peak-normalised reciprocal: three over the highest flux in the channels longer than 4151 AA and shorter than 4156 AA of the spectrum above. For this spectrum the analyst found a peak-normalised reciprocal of 0.182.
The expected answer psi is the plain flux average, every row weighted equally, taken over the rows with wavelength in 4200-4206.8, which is 13.2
